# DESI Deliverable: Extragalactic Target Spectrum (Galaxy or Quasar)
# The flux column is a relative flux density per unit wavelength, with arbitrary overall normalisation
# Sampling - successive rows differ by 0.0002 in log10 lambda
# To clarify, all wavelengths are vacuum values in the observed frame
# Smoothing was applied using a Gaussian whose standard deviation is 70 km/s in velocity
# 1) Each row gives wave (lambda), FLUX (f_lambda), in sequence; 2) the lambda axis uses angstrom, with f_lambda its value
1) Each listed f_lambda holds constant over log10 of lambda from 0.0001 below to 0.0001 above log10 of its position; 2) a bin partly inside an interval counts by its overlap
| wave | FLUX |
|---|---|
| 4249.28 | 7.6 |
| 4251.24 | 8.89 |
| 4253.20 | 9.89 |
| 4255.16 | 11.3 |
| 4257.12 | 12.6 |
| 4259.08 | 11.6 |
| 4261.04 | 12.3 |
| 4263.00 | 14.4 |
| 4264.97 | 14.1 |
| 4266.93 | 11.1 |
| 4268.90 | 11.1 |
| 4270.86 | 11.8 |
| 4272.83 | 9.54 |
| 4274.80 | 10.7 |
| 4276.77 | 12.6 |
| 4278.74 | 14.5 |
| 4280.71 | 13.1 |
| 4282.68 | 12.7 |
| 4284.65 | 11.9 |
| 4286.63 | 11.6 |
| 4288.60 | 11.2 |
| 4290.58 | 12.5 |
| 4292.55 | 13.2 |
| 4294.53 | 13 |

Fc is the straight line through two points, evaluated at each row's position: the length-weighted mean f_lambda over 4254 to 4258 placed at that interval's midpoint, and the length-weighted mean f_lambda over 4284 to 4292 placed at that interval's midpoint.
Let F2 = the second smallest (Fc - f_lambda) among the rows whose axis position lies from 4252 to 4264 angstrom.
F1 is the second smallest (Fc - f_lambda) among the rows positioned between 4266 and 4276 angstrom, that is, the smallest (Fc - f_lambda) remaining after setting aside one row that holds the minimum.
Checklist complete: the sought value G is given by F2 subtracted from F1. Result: 1.5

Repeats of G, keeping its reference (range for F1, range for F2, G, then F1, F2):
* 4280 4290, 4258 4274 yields 1.4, -0.8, -2.3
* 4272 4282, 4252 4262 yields -0.8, -1.2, -0.5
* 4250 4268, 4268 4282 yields -1.0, -2.3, -1.2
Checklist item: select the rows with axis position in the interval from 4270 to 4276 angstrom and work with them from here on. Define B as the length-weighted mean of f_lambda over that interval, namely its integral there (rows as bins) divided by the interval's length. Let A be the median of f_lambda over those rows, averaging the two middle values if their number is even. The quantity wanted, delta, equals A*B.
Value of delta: 115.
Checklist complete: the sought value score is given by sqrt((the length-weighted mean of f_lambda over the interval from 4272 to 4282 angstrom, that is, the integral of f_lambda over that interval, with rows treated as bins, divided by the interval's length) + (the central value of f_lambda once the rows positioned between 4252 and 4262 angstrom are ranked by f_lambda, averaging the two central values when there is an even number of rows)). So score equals 4.87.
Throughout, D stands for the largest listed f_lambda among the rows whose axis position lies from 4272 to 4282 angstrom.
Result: 14.5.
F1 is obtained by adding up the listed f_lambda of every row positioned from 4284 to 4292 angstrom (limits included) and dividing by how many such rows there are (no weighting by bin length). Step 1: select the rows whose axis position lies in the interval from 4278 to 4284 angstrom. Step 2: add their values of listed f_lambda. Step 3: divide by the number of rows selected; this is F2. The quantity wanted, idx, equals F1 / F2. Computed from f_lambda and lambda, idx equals 0.88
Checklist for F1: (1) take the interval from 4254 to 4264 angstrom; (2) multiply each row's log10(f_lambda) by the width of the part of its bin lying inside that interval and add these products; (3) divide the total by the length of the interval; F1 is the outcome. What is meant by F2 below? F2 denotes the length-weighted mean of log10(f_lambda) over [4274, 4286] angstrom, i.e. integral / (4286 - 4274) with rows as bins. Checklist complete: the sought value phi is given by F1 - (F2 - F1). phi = 1.08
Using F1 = 1.09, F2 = 1.098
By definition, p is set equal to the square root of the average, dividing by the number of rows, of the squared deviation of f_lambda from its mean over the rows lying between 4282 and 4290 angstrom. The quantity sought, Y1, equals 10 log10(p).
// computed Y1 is -2.6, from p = 0.55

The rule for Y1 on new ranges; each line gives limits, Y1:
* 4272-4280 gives 2.8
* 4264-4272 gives 0.9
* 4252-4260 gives -0.1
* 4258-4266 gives 0.7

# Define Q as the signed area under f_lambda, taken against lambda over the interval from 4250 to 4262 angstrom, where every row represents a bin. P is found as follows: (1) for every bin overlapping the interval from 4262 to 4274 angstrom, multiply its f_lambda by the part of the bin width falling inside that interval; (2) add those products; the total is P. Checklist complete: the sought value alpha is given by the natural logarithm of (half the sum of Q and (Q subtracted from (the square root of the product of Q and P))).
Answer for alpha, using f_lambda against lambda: 4.23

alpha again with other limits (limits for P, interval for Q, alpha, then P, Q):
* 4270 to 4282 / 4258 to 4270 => 4.30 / 145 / 149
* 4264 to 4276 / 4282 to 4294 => 4.26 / 137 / 146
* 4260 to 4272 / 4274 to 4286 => 4.32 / 149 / 151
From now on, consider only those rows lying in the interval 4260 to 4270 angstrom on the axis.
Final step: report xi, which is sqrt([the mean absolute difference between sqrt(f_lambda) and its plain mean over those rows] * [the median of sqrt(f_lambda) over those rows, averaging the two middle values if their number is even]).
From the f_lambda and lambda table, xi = 0.80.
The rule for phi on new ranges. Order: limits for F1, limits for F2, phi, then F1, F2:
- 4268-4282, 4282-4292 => 1.07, 1.07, 1.079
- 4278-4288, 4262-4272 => 1.11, 1.10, 1.092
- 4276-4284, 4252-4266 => 1.16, 1.12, 1.085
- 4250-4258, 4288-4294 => 0.94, 1.02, 1.093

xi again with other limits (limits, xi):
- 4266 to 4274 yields 0.59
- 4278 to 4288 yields 0.64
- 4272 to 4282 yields 0.90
